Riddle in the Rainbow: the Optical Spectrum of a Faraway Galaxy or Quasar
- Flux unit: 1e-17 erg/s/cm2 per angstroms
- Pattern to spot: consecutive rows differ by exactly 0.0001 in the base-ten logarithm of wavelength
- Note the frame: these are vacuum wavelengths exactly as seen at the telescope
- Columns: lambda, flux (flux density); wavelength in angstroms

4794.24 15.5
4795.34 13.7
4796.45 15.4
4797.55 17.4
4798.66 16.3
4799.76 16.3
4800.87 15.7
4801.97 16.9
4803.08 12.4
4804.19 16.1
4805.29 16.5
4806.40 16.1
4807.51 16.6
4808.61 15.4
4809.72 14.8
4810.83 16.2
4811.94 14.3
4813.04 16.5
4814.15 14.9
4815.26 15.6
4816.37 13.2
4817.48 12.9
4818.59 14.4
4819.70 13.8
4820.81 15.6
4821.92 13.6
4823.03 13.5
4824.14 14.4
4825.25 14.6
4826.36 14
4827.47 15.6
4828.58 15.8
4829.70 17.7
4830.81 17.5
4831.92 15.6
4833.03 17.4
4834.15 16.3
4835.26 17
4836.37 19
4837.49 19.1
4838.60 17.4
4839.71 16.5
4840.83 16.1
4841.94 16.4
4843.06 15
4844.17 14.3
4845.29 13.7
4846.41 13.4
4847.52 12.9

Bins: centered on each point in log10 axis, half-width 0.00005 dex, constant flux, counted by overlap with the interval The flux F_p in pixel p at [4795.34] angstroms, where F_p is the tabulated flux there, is 13.7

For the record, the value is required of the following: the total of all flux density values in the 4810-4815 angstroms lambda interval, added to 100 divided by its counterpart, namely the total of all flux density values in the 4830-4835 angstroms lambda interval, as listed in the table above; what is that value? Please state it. 63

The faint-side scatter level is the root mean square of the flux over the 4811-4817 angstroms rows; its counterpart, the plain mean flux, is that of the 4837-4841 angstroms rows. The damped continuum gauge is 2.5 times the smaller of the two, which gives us 37.4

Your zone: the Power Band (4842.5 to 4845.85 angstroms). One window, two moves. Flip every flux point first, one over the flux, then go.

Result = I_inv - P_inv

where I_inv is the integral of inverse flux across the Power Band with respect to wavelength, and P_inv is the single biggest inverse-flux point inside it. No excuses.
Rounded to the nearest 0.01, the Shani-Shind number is 0.16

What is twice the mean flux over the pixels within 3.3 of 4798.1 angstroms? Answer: 31.6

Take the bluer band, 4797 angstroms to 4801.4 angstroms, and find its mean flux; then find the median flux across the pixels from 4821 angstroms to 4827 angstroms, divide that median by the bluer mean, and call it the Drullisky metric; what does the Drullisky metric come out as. 0.85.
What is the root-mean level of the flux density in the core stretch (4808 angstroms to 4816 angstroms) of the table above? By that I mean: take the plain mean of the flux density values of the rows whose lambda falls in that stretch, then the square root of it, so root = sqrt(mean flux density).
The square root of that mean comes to 3.92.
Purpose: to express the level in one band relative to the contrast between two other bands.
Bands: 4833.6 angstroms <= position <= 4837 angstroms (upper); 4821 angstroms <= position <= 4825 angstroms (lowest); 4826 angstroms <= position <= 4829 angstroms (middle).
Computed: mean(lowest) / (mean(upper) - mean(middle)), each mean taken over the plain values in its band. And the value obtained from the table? 6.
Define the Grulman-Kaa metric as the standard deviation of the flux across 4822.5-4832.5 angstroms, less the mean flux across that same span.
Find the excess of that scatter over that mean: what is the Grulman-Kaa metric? -14.0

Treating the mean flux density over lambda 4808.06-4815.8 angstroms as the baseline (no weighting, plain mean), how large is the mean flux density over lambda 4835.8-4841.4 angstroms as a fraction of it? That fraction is 1.15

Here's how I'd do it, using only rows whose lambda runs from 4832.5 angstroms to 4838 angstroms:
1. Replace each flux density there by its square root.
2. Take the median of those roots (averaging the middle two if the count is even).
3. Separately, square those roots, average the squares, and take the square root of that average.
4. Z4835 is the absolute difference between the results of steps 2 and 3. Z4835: 0.043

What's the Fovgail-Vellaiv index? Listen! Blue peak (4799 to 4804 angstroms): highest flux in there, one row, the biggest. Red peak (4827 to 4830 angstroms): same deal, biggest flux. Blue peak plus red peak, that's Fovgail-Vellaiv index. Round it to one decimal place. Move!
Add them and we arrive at 34.6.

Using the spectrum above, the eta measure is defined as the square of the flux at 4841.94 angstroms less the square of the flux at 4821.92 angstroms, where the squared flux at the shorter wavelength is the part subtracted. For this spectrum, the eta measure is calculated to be 84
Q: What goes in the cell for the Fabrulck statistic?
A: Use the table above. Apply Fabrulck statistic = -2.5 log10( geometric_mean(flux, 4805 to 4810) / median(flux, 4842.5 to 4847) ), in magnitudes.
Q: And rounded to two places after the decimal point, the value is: -0.14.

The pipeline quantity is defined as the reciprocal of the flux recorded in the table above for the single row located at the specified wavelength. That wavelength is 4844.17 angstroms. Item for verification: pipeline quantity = 0.0699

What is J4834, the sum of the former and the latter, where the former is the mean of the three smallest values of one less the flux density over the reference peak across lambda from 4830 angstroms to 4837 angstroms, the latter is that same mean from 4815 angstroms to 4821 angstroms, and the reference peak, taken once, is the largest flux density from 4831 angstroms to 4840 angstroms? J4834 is 0.26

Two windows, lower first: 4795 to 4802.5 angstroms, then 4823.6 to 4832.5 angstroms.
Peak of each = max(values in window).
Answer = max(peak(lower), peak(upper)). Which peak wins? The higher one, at 17.7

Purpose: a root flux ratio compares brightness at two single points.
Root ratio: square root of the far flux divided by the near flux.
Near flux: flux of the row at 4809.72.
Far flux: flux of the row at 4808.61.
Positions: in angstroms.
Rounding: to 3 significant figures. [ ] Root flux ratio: 1.02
